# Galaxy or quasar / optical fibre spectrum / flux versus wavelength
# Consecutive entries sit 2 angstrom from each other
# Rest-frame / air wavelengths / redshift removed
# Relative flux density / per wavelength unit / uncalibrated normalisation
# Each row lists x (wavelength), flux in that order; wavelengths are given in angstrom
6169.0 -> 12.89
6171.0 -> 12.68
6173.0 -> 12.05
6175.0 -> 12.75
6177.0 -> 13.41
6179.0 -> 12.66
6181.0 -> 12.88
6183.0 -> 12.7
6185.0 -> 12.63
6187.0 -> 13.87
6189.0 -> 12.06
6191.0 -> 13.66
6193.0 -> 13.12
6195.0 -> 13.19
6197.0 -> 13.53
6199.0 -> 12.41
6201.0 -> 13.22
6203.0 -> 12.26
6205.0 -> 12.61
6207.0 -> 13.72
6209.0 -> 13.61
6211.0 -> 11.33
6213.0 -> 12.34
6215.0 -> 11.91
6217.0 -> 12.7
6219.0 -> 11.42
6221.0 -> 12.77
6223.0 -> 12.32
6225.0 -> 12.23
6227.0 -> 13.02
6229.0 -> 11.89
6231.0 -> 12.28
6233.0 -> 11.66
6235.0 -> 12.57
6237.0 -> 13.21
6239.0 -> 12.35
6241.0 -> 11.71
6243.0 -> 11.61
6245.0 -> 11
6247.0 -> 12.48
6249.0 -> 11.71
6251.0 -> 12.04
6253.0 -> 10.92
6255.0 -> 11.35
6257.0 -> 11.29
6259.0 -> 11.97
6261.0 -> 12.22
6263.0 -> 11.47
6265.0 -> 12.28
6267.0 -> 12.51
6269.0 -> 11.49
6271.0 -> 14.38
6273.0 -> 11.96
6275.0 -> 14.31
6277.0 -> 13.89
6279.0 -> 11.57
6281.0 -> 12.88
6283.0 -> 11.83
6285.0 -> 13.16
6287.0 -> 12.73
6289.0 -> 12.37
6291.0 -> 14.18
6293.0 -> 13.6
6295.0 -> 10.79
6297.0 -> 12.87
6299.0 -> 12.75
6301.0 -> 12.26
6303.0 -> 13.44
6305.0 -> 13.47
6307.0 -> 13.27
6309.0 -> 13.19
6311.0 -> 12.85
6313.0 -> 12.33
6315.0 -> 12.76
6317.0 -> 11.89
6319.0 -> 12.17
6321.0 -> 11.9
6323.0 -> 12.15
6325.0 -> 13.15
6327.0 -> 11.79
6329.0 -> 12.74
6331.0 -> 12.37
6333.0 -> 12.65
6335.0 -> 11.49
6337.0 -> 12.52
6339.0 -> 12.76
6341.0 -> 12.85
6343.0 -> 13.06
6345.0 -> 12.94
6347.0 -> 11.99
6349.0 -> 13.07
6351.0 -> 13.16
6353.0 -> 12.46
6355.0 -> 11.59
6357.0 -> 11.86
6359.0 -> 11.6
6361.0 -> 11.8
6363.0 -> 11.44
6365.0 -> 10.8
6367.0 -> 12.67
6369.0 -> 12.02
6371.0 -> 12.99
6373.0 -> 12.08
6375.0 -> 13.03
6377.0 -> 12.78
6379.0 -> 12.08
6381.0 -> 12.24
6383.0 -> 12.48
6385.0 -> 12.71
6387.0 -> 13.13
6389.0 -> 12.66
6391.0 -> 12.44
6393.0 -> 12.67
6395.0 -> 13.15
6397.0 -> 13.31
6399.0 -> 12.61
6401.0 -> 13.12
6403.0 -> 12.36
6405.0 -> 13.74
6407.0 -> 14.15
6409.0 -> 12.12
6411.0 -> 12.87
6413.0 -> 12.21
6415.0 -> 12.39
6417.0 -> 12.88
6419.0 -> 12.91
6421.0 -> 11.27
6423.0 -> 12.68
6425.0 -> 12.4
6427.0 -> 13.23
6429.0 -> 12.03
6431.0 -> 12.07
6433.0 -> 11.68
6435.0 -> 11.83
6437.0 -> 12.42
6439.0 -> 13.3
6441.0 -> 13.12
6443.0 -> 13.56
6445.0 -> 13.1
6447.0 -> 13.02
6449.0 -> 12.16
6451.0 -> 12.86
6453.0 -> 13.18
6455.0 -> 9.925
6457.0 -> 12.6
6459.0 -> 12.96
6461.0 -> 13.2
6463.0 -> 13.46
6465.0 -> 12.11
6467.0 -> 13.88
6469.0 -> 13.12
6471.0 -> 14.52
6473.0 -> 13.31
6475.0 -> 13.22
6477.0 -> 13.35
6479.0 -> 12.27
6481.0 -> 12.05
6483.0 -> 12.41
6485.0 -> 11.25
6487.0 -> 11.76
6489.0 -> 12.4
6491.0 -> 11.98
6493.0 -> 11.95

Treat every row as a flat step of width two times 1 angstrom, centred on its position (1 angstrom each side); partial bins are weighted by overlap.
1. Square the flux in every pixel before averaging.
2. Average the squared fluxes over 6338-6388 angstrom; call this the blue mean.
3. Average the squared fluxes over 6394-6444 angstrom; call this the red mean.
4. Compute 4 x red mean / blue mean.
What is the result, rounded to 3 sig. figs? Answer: 4.21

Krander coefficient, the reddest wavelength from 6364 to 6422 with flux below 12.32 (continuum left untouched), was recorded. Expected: 6421.0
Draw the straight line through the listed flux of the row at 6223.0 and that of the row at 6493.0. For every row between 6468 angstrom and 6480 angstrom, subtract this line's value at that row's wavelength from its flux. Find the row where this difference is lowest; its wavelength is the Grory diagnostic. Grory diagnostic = 6479.0 angstrom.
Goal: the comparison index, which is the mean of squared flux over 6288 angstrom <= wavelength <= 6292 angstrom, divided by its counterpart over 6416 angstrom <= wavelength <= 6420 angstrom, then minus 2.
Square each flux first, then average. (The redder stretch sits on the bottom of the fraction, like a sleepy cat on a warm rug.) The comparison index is -0.94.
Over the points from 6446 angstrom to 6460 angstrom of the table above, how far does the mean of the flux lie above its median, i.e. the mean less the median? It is -0.47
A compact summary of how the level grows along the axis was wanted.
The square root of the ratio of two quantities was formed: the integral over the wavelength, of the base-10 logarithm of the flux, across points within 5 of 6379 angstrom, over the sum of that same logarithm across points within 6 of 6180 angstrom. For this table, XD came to 1.3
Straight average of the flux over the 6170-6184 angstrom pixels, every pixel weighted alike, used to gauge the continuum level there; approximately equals 12.7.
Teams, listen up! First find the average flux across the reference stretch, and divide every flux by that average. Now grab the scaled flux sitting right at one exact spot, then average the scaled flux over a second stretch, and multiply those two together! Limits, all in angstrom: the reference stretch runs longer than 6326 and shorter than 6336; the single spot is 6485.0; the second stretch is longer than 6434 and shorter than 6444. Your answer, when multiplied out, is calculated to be 0.97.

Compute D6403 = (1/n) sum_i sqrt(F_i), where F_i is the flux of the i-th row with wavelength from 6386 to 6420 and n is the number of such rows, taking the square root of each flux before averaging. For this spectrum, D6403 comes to 3.59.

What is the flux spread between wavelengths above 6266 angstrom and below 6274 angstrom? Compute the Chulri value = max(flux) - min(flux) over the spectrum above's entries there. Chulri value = 2.9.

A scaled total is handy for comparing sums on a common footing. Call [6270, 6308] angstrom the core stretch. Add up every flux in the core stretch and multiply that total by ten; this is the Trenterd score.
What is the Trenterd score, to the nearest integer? 2457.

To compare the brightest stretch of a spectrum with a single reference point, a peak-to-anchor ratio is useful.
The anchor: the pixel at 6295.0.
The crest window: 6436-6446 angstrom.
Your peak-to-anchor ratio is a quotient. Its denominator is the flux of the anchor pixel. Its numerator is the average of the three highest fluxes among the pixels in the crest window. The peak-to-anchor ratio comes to 1.24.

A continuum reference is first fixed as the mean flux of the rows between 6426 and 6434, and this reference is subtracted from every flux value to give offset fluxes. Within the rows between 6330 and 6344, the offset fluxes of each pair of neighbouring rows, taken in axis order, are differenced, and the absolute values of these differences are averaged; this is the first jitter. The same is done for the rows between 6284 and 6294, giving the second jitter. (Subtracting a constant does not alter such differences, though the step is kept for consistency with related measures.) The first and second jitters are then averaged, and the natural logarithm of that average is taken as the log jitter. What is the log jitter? -0.43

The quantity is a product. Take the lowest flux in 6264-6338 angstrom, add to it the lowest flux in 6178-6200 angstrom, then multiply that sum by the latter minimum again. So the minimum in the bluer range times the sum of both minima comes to 276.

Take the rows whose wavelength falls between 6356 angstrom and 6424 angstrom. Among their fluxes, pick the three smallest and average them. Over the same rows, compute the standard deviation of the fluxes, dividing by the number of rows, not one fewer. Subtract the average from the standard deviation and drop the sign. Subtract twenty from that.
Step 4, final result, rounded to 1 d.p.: -9.5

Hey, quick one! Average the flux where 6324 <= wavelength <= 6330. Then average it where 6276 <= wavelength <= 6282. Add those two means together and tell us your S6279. 25.3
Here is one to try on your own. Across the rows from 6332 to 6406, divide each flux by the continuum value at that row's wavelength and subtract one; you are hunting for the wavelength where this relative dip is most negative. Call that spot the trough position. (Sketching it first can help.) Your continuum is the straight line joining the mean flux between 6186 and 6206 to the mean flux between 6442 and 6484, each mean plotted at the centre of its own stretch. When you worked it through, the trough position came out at 6365.0 angstrom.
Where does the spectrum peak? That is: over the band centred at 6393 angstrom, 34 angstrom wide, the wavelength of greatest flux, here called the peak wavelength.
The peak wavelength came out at 6407.0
